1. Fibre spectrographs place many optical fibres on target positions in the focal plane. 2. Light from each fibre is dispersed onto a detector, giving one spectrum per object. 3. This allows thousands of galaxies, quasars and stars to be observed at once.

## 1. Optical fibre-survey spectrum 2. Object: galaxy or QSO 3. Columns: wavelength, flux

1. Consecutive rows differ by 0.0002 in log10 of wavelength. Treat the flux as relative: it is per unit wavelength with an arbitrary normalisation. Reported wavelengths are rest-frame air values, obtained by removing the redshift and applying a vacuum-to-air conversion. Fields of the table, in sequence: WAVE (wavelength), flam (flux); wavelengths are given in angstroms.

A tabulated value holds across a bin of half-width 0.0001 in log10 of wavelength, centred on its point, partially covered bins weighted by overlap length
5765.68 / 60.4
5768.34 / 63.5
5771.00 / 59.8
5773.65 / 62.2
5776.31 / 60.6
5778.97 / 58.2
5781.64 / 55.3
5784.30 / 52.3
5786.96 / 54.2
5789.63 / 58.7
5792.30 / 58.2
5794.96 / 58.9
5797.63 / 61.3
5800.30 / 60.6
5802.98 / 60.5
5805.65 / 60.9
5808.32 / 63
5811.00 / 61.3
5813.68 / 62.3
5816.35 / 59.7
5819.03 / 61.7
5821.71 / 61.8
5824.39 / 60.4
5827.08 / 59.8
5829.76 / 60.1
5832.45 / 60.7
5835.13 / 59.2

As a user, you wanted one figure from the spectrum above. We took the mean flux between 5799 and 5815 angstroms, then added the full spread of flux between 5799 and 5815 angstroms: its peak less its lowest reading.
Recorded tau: 63.9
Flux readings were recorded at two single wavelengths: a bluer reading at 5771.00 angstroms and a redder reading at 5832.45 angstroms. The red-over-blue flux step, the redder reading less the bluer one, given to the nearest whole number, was 1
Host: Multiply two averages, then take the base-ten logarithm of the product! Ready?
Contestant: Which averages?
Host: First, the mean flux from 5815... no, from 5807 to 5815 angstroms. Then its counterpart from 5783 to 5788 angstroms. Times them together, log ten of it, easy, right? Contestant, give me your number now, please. 3.52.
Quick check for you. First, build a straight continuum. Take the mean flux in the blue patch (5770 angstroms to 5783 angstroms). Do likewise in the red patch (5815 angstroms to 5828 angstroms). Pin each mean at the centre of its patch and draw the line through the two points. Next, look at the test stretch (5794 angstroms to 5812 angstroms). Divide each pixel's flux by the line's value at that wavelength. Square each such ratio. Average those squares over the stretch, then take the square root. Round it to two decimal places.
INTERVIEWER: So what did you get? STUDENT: 1.01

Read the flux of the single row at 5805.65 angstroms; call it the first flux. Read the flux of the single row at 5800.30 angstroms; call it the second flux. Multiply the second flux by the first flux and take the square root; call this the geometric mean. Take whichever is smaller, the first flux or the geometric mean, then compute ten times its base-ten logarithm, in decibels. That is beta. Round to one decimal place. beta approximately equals 17.8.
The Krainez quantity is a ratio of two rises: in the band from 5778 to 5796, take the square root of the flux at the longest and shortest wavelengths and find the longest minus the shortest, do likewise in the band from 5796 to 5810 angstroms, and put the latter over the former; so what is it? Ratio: 2.4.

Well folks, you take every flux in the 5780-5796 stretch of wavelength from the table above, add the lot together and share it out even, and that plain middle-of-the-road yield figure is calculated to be 56.3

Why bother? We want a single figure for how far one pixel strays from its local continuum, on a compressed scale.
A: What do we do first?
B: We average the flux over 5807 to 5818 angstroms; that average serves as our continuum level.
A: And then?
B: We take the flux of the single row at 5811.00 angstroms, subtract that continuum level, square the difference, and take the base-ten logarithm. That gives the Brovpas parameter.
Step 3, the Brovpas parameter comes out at -1.1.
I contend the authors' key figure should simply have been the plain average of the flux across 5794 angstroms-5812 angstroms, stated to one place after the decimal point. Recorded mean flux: 60.9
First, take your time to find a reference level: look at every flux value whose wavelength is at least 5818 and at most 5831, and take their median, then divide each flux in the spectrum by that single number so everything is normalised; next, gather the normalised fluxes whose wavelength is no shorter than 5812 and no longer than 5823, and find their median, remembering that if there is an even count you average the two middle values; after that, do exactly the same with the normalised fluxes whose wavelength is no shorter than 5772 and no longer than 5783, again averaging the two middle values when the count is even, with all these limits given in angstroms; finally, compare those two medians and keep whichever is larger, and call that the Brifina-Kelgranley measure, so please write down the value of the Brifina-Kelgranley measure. 1.022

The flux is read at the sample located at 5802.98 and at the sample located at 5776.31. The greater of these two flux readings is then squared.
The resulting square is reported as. 3672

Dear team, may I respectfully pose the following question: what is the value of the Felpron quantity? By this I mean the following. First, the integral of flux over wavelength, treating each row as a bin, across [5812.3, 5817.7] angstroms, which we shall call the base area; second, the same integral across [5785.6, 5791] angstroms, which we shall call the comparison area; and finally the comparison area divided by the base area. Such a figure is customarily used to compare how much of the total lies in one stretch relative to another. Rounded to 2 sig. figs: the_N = 0.92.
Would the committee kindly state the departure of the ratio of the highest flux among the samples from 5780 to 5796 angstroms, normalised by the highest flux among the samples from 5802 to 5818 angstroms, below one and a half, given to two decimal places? 0.57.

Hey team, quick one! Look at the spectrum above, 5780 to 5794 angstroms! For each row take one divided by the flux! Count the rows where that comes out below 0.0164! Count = 0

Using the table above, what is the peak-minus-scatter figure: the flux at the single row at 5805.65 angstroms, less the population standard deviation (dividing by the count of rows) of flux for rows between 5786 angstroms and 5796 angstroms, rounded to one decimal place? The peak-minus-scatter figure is 59.0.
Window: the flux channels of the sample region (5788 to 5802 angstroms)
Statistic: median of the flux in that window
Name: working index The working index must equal 58.9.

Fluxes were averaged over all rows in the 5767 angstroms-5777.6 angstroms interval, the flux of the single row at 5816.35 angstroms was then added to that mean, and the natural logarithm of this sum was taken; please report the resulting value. 4.80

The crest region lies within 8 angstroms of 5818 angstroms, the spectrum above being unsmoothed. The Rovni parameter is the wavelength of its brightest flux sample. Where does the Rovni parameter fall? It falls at 5813.68 angstroms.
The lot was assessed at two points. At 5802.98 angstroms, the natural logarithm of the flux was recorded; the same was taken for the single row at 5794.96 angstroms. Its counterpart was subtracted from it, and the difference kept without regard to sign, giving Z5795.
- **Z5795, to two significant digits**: 0.027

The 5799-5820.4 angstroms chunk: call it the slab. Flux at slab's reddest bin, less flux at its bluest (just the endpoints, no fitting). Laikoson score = 1.1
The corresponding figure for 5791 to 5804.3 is 2.3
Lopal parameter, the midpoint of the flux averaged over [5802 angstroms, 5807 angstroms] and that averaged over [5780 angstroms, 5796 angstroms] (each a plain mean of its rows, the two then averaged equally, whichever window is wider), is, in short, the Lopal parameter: 58.5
